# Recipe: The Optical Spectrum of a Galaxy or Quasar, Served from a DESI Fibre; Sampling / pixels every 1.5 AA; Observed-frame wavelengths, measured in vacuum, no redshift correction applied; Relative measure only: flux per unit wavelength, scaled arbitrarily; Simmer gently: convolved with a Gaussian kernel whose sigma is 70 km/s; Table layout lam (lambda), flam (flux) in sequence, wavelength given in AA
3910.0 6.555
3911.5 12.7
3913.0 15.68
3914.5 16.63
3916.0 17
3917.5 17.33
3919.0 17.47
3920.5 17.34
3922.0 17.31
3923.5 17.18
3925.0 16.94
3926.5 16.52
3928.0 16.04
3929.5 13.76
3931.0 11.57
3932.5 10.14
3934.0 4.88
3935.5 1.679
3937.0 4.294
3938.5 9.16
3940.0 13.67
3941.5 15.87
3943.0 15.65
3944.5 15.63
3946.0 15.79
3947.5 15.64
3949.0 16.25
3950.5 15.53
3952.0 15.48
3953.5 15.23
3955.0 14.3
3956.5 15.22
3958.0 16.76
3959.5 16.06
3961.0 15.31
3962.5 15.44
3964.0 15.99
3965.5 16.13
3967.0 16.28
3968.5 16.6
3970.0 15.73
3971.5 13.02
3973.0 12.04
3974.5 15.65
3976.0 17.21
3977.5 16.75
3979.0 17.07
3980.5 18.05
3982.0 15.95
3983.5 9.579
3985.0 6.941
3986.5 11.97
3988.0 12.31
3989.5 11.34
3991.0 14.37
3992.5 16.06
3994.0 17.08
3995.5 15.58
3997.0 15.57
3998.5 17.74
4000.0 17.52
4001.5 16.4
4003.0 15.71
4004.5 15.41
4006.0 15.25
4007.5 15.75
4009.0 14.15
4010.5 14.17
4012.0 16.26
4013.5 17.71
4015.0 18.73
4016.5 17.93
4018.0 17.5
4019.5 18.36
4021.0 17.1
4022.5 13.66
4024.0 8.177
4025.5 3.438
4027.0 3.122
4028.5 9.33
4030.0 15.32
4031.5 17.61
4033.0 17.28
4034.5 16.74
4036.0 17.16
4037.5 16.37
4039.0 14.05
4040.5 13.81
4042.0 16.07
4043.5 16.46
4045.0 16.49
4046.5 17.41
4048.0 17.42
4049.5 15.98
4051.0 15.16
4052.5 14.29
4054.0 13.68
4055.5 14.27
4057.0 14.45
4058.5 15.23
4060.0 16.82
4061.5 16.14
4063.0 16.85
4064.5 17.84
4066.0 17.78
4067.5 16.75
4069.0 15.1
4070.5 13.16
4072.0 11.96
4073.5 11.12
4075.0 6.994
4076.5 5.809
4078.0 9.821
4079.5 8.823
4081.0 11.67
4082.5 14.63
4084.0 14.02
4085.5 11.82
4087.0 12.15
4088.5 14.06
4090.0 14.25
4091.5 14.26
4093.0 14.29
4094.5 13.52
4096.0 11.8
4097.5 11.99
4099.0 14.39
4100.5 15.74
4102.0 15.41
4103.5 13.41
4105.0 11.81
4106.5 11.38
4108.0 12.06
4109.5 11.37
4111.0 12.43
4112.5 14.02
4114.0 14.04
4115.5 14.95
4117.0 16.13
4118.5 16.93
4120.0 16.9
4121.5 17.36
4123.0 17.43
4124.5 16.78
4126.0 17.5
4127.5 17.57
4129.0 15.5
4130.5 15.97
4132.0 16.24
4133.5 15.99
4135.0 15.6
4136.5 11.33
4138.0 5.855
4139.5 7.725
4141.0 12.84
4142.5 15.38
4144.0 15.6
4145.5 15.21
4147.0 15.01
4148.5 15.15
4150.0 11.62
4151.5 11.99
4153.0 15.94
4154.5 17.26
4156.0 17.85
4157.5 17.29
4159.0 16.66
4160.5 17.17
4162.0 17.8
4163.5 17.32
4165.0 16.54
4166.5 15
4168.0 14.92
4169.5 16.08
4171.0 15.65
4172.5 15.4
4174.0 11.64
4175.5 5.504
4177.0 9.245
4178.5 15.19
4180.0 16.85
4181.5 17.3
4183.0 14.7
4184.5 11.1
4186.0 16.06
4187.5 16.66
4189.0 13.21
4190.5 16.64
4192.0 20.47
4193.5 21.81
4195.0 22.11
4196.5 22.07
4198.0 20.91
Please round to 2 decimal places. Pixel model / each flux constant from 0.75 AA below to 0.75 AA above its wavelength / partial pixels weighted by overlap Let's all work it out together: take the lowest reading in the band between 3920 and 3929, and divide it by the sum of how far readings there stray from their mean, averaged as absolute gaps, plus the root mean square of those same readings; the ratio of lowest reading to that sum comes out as 0.93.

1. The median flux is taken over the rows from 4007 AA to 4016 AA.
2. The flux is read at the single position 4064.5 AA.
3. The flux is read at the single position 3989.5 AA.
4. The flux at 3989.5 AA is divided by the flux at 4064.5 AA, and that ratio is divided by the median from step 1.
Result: 0.040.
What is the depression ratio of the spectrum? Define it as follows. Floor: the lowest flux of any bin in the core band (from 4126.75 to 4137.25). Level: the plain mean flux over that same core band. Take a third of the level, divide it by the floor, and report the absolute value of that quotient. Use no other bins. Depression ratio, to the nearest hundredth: 0.45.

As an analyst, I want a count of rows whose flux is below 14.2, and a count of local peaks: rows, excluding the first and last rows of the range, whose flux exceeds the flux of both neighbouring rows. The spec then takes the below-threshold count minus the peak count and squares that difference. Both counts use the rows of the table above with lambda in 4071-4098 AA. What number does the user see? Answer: 121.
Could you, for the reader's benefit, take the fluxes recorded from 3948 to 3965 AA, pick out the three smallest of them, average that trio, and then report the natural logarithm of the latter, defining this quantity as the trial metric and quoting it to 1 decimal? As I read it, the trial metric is 2.7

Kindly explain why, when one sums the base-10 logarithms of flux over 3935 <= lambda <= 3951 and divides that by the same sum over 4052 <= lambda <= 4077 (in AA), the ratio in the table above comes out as 0.59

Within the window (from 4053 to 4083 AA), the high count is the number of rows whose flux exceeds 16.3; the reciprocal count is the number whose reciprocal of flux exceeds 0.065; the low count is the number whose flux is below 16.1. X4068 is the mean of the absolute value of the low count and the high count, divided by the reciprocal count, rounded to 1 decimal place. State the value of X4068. 0.7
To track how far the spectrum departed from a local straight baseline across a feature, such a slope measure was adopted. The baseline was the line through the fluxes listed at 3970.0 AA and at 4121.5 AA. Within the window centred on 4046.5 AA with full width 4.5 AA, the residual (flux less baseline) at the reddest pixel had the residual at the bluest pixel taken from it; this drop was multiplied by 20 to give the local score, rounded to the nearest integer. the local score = 18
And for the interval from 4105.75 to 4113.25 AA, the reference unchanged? 52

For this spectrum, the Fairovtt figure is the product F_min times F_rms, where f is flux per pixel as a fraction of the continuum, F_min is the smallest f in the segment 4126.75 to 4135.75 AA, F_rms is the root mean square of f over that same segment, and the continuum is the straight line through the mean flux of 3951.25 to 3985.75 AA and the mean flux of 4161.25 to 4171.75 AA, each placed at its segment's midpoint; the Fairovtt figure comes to 1.0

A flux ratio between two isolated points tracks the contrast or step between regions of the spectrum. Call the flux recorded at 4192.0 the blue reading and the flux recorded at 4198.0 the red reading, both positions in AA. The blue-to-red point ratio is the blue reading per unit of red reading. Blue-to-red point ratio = 0.98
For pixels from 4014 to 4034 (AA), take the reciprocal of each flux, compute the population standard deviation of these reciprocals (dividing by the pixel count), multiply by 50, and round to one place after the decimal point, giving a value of 4.4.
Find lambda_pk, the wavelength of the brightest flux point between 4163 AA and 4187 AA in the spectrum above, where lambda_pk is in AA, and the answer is 4163.5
